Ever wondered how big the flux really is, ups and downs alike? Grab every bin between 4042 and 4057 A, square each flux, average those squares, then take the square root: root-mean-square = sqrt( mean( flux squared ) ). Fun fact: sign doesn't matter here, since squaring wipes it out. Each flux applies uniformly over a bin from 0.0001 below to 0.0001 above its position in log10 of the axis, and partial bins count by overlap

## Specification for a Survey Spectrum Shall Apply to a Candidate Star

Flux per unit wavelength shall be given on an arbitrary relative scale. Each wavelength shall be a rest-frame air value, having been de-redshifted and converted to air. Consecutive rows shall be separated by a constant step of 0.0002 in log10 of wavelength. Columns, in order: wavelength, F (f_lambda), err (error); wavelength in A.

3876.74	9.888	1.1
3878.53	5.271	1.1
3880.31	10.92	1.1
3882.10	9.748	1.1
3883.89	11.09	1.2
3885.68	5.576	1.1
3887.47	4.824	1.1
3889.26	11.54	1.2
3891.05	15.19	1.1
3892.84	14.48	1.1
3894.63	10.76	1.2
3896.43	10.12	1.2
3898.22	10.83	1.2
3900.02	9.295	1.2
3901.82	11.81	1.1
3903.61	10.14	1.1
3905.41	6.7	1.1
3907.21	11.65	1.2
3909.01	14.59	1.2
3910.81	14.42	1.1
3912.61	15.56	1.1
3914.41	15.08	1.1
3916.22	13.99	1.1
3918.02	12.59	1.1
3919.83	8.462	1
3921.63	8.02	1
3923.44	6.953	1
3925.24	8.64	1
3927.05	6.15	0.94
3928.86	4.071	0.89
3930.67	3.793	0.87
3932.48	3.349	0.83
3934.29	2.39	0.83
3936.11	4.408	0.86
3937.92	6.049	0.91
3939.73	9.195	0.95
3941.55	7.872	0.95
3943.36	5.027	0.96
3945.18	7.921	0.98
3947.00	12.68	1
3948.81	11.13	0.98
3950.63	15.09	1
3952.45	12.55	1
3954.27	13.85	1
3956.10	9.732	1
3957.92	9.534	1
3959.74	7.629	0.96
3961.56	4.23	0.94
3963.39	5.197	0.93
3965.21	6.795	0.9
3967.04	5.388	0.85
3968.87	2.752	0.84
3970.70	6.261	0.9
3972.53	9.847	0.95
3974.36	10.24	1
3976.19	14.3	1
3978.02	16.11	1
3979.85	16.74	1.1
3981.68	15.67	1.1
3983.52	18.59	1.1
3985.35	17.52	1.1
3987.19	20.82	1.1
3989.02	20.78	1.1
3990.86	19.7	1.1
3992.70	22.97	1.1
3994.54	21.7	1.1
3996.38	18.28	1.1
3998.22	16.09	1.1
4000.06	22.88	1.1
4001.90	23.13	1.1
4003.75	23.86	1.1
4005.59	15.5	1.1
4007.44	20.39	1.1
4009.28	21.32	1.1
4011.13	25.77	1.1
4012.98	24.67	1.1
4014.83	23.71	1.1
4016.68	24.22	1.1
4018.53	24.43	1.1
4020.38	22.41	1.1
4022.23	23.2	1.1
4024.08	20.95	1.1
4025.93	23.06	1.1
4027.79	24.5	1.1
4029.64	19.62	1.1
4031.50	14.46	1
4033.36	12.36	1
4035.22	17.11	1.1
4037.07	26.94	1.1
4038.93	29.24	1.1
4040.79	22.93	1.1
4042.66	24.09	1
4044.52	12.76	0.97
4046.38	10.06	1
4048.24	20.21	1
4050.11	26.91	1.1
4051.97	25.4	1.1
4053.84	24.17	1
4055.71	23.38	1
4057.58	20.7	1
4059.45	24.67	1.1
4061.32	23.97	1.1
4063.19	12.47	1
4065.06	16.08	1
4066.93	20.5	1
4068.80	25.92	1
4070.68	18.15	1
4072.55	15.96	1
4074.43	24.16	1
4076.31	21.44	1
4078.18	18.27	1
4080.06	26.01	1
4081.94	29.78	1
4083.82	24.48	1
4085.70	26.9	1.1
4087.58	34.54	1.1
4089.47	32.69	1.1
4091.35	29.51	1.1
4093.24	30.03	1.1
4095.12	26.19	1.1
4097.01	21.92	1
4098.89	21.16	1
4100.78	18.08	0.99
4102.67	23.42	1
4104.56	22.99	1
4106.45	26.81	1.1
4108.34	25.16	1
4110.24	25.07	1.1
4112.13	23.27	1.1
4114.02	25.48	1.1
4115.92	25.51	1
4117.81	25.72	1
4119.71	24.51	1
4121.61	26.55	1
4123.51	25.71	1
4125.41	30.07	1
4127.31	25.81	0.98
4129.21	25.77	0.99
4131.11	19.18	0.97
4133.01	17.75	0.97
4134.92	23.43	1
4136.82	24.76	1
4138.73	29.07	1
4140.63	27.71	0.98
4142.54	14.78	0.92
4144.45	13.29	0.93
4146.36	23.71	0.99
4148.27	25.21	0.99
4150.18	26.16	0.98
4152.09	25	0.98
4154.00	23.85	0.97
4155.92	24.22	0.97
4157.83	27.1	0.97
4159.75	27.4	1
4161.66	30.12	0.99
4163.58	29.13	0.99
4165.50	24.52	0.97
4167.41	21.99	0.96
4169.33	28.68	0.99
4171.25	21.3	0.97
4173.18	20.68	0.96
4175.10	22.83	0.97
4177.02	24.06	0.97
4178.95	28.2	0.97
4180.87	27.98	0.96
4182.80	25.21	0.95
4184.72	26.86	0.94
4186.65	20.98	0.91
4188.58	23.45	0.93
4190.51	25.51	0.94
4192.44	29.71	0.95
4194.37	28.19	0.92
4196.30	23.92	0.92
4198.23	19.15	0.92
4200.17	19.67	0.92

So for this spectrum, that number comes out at 22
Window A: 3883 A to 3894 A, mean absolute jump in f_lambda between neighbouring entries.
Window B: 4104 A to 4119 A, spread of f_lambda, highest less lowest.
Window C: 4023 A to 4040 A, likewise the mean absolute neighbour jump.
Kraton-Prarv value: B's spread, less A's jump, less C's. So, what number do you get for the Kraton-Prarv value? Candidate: -3.7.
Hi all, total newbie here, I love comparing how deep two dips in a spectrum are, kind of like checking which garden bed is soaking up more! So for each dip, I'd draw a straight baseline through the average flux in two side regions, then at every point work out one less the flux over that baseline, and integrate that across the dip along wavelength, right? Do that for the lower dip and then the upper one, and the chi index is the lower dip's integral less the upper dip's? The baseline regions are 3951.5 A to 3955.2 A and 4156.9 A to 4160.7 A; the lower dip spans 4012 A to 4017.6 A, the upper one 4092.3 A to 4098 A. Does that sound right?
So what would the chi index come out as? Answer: -1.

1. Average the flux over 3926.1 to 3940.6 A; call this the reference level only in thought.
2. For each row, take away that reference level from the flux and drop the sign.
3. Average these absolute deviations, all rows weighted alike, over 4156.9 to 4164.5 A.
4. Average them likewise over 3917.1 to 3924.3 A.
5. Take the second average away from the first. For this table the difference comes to 19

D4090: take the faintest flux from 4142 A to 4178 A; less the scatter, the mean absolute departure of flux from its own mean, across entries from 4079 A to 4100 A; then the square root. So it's 3.14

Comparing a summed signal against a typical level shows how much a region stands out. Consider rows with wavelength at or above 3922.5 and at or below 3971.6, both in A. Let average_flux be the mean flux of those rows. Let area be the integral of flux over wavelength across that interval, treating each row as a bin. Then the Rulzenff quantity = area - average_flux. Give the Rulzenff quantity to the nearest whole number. 354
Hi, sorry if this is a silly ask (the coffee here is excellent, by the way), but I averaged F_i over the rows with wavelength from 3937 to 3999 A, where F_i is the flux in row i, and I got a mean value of 12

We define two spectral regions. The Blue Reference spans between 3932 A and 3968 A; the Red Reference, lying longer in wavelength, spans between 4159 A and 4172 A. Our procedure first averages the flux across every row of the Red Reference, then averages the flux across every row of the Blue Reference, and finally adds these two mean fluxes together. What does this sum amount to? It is 34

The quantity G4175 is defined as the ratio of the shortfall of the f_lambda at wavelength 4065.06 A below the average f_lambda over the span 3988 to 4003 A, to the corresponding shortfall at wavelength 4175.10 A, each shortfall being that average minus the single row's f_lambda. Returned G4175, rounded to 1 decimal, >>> -2.2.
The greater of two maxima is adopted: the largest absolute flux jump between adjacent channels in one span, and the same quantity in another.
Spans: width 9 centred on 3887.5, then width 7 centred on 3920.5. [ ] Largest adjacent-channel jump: 7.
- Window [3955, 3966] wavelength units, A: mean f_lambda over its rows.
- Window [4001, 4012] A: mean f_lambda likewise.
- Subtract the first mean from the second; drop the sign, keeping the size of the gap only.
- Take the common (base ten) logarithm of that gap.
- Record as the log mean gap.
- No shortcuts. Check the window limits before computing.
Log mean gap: 1.16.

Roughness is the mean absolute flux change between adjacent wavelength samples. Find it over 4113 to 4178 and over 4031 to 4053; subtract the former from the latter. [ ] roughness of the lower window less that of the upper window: 2.4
